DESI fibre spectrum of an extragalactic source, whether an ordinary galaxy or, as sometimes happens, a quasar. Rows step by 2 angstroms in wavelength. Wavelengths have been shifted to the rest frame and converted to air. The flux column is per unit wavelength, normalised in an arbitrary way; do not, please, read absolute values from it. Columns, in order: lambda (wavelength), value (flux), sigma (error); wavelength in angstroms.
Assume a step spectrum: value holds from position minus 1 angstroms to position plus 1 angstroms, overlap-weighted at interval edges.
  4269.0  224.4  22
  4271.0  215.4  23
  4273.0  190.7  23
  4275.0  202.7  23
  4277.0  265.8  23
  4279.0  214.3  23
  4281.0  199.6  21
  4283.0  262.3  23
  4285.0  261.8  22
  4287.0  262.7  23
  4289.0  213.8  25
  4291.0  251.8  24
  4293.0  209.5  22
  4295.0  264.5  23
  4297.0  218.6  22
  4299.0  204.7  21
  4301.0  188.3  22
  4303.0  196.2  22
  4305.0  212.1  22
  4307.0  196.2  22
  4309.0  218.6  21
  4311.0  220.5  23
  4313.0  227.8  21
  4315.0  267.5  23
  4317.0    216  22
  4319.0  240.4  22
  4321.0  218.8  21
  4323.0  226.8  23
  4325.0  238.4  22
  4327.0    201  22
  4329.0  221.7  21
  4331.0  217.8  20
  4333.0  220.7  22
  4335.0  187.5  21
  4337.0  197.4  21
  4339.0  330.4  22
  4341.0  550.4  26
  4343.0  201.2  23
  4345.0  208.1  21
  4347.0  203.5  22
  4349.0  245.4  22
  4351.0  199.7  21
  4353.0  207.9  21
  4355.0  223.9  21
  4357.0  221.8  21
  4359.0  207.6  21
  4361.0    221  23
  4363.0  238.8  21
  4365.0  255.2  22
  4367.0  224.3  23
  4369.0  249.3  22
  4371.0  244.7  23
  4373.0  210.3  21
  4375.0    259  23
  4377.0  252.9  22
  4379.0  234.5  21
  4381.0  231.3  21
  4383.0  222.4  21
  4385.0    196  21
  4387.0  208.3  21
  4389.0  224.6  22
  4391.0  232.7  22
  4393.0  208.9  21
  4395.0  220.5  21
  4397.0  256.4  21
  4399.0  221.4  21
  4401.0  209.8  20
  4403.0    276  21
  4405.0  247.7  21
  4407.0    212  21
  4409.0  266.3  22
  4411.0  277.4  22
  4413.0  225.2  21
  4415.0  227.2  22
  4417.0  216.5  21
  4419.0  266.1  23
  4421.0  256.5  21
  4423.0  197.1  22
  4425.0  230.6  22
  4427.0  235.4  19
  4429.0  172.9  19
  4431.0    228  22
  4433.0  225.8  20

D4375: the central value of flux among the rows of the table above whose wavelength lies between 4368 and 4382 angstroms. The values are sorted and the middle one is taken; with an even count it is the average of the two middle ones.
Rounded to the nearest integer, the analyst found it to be 245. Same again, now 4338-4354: 208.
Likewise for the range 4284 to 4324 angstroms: 219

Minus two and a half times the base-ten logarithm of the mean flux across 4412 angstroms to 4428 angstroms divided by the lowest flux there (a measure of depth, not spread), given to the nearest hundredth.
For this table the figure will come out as -0.18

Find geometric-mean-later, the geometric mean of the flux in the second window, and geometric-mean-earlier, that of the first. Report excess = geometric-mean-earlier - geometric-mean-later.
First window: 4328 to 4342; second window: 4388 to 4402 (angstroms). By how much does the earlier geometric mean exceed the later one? 31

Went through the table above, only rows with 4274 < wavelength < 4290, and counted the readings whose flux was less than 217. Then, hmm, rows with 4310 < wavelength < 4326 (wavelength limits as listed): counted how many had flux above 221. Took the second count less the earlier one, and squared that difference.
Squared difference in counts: 1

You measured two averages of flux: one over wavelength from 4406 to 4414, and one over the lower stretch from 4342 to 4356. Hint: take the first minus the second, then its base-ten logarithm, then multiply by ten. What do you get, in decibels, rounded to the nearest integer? 15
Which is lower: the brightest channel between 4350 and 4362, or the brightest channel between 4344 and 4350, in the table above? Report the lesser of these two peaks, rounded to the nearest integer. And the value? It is 224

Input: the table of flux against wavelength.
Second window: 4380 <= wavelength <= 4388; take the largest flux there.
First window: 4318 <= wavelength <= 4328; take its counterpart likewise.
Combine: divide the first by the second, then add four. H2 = 5.04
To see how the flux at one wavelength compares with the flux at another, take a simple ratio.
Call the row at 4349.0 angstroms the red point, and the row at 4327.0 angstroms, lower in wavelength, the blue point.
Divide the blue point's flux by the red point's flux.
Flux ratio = 0.82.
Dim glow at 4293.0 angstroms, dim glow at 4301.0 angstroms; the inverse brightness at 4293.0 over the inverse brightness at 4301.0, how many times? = 0.90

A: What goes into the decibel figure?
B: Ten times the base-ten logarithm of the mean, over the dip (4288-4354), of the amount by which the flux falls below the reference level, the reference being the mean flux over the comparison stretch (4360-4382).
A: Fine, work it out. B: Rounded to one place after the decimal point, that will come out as 8.6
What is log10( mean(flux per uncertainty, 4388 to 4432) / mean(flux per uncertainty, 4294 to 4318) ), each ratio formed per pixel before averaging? 0.041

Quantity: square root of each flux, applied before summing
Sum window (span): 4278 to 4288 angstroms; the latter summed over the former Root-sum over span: 77.4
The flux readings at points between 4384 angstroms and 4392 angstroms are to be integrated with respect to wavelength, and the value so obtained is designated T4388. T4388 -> 1723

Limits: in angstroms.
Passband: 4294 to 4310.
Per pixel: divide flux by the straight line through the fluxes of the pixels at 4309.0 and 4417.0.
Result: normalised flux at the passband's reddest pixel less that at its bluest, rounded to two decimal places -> -0.21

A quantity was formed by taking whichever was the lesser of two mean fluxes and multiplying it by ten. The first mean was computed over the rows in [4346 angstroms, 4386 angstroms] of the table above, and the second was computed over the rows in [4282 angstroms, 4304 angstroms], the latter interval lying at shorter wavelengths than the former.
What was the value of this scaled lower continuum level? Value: 2275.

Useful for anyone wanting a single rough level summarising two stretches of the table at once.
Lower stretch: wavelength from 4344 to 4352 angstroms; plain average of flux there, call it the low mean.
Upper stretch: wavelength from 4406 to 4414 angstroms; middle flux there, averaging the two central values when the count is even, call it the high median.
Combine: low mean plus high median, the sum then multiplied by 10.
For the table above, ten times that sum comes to 4599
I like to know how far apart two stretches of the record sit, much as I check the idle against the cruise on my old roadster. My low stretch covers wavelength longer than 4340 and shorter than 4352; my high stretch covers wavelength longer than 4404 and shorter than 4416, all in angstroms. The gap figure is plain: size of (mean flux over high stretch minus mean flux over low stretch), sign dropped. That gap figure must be 25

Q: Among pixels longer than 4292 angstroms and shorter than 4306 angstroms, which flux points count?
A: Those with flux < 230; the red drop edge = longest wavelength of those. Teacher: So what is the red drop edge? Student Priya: 4305.0 angstroms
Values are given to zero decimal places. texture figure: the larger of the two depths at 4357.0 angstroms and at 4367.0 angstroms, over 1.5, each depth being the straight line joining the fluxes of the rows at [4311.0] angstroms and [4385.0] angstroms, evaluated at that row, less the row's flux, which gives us -11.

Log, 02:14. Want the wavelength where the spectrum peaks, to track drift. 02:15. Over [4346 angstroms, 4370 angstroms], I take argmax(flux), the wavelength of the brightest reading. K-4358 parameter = 4365.0 angstroms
